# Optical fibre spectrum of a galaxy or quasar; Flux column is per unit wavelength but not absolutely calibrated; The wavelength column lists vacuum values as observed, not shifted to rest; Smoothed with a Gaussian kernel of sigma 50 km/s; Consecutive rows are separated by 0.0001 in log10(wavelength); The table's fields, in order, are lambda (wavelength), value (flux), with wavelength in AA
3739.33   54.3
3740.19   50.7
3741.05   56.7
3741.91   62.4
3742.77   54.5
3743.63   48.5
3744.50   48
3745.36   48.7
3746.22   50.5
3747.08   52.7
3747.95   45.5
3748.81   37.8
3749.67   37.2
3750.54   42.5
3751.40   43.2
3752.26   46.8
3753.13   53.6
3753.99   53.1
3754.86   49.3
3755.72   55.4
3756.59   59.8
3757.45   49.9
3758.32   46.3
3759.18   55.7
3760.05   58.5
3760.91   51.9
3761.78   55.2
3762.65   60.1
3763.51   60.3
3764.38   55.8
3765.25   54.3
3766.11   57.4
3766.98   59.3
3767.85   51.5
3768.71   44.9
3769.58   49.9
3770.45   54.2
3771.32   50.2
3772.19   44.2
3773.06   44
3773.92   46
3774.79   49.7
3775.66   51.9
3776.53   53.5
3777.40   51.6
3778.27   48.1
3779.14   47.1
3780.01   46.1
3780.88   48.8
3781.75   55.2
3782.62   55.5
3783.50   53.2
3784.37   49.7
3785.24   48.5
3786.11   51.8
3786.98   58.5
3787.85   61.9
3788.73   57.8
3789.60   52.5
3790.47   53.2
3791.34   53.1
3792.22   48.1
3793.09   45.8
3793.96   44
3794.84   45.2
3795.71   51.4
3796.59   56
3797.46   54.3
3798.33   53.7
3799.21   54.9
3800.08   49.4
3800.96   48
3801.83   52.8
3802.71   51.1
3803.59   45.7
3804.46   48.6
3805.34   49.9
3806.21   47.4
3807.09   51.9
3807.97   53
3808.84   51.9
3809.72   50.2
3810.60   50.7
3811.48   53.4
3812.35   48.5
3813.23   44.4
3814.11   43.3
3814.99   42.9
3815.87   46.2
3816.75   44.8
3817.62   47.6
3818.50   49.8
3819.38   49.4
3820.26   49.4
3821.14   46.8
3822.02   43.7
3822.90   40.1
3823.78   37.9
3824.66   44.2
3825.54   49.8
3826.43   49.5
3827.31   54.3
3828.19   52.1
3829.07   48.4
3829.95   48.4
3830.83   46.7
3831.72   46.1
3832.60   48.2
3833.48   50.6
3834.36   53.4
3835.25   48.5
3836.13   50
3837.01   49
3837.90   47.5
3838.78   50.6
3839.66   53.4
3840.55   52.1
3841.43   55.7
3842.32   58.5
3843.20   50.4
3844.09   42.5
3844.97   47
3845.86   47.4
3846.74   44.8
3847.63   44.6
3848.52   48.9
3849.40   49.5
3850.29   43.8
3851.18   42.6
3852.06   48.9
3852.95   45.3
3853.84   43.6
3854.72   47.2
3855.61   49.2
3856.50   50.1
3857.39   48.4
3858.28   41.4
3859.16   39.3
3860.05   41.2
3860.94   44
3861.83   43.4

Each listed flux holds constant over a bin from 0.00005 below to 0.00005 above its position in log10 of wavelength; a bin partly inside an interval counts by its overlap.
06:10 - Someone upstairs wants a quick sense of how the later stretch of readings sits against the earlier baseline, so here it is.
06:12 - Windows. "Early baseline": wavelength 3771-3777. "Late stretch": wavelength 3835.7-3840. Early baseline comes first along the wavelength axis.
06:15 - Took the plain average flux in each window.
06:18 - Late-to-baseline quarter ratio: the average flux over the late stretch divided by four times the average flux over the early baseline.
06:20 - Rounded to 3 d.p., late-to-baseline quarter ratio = 0.258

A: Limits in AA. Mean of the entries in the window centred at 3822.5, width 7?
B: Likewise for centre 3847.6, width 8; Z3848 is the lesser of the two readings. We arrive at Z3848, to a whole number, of 45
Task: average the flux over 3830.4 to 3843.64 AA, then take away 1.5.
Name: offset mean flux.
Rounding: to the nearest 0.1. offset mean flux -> 49.2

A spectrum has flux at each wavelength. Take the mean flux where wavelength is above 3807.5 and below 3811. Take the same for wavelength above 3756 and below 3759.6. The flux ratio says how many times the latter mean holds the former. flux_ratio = 1.03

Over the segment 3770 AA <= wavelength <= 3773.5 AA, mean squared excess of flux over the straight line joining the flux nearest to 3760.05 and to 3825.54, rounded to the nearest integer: 95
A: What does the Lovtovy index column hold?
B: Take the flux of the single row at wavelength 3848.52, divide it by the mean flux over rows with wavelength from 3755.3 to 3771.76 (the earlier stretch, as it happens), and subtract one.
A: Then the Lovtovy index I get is -0.10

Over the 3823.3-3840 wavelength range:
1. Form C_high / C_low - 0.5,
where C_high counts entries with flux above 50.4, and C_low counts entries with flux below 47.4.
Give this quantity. 1.0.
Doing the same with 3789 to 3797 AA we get 1.2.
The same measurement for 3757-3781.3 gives 1.6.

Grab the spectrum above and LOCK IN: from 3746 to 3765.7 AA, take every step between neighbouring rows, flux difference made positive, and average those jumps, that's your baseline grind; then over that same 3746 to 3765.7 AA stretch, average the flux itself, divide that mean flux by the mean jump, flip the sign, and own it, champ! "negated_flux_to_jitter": -11.8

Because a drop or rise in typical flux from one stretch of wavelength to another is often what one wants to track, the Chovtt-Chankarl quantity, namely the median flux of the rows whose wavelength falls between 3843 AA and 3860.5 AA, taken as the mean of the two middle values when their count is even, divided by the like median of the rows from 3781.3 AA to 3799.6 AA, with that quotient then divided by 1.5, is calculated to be 0.58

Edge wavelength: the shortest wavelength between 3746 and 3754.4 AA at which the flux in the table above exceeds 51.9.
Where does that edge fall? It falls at 3747.08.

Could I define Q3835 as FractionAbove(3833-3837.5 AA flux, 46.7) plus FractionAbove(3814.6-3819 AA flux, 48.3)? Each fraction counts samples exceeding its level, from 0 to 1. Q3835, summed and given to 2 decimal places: 1.20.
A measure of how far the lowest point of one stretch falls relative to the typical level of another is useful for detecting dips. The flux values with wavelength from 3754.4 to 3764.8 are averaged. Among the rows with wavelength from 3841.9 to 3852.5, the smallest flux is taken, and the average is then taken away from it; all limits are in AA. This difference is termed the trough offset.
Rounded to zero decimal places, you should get -12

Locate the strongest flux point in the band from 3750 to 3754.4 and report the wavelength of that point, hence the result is 3753.13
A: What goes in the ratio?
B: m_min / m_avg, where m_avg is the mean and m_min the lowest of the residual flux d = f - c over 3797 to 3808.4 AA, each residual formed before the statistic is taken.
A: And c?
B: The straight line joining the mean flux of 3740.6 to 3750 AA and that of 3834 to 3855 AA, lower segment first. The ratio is -2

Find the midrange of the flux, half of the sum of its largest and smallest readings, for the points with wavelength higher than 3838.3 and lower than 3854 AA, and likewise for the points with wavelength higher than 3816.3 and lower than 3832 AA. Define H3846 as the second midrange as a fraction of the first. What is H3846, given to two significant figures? 0.91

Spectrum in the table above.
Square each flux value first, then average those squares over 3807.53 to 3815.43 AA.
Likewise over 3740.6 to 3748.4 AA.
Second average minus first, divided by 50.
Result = 6.7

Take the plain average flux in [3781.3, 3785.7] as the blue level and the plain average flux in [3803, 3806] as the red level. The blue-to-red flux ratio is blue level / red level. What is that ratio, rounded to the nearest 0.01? 1.09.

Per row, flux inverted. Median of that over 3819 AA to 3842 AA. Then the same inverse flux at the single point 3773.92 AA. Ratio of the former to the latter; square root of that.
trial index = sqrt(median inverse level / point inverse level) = 0.97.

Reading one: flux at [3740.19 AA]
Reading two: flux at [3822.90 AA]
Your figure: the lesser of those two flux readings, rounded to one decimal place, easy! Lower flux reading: 40.1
